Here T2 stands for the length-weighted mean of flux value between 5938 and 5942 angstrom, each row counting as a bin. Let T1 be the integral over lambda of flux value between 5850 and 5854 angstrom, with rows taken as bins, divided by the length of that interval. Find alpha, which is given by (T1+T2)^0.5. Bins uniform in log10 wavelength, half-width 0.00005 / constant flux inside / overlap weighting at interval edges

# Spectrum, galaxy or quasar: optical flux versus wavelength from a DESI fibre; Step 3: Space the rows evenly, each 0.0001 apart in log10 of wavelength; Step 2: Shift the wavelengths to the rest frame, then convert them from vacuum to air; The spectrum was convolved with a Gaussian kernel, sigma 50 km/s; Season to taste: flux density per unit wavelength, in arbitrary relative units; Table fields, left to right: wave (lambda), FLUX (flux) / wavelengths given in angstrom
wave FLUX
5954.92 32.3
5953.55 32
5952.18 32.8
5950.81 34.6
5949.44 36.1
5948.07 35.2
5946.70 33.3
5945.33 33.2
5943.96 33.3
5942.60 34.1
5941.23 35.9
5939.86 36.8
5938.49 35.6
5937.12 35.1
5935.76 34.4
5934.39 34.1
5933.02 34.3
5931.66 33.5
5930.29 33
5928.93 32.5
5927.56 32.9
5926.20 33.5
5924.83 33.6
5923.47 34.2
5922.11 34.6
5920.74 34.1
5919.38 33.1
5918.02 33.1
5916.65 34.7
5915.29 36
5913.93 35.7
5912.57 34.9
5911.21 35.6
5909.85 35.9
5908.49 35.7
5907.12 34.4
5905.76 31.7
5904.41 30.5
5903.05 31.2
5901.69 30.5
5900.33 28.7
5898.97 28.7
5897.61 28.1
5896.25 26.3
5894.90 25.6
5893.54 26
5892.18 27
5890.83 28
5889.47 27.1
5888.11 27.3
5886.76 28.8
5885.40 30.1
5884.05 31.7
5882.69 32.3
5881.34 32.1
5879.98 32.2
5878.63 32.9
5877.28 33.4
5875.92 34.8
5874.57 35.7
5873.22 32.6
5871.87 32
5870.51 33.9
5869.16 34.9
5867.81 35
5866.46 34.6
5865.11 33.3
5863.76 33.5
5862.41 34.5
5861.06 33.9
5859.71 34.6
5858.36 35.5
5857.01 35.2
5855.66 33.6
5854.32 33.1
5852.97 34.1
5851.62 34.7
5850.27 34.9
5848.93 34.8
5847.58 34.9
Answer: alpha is 8.4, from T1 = 34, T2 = 36.0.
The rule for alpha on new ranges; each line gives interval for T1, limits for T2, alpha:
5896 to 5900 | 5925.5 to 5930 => 7.8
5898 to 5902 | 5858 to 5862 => 8.0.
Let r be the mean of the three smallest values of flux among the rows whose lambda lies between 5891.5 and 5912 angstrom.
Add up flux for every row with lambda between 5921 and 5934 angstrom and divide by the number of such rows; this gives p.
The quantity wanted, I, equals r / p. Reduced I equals 0.77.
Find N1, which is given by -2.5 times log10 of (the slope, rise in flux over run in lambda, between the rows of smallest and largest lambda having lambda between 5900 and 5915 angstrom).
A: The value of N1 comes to 0.7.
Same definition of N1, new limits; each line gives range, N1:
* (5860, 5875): 2.2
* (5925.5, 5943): 3.6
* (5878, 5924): 3.8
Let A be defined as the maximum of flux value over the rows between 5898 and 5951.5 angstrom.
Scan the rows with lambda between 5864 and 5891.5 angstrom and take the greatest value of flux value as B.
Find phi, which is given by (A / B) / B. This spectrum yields 0.0289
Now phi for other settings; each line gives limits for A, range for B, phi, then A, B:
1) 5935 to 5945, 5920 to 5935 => 0.0307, 36.8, 34.6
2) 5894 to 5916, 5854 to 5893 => 0.0282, 36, 35.7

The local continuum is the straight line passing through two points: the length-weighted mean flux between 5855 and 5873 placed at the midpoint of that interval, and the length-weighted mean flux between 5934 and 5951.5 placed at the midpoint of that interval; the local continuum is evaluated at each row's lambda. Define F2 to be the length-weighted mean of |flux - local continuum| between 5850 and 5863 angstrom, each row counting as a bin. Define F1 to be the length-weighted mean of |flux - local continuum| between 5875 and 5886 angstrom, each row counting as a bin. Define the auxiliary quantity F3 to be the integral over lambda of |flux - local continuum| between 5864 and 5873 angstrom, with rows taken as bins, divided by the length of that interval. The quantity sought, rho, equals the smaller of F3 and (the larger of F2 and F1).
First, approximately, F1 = 1.9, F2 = 0.7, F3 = 0.91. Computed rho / 0.91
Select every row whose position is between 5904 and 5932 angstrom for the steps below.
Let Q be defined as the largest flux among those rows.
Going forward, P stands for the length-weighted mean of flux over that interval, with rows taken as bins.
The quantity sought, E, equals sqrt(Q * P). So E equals 35.0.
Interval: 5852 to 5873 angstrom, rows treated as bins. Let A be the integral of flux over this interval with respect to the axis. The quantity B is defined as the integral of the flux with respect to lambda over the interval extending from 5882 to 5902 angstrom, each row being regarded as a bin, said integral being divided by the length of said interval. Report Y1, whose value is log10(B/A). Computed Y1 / -1.40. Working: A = 716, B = 28.4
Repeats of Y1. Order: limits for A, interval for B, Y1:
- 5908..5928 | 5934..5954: -1.30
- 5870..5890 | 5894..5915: -1.30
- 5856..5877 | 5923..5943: -1.32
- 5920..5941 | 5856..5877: -1.32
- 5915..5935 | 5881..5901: -1.38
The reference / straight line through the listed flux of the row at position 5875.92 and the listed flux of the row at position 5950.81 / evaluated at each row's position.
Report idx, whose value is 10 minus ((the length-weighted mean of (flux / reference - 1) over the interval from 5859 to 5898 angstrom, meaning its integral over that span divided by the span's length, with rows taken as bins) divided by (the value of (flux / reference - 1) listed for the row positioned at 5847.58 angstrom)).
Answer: 147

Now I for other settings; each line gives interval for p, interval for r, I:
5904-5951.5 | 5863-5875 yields 0.95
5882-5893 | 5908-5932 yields 1.13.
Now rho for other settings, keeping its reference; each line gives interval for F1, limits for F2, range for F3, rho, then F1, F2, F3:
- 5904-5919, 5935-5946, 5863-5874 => 0.95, 1.3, 1.1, 0.95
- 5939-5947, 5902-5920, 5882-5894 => 1.58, 1.4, 1.6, 5.58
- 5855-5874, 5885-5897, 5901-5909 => 2.56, 0.8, 7.1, 2.56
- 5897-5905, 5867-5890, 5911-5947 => 1.03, 4.8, 2.5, 1.03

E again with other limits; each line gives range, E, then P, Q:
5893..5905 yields 29.8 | 28.4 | 31.2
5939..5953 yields 35.6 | 34.5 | 36.8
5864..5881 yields 34.7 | 33.7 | 35.7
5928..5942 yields 35.6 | 34.5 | 36.8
